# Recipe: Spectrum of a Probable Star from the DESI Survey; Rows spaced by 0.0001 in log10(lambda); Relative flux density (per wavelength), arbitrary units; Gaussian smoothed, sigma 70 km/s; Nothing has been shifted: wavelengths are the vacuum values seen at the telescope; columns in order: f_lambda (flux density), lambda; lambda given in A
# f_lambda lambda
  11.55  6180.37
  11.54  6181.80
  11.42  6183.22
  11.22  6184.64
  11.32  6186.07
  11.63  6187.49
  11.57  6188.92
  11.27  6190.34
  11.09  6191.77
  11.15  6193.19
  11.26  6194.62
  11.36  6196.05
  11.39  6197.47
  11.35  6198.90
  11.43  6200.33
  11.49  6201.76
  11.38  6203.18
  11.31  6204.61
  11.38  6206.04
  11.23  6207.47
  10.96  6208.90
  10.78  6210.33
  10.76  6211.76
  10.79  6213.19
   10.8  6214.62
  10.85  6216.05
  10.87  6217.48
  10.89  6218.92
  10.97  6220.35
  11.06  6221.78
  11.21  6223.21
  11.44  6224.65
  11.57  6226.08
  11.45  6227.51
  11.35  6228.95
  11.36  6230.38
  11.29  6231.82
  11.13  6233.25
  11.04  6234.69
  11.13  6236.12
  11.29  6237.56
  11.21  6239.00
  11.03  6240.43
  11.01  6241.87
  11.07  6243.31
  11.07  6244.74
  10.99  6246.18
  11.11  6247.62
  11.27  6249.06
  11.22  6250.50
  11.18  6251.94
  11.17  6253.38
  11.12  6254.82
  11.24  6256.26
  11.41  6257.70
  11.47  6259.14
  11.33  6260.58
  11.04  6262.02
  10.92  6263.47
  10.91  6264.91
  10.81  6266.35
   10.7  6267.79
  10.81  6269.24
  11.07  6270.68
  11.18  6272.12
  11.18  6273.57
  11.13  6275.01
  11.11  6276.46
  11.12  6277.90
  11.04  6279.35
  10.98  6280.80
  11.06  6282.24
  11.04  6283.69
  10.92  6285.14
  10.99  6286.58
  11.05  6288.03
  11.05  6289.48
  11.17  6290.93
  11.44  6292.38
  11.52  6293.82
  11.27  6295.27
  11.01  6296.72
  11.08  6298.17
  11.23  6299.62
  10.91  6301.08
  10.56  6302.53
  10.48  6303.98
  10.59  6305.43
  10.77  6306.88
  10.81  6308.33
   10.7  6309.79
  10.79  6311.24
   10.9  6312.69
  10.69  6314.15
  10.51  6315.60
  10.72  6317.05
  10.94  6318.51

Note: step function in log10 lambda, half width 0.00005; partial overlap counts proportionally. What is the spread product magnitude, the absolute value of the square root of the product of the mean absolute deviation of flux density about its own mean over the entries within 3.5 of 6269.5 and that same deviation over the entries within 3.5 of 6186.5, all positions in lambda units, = 0.15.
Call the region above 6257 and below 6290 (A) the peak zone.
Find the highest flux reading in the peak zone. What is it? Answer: 11.47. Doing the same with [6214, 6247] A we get 11.57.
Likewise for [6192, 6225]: 11.49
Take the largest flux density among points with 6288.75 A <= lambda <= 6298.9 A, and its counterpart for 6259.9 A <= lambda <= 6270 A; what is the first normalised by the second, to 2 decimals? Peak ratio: 1.02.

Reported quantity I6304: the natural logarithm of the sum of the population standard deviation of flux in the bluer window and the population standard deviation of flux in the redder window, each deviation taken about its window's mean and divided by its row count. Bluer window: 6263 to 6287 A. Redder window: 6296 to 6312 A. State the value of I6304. -1.04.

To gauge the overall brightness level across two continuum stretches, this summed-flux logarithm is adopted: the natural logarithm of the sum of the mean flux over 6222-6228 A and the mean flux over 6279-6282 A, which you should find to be 3.11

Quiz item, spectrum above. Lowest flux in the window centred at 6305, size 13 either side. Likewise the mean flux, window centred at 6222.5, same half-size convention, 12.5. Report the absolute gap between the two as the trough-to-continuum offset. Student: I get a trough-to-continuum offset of 0.61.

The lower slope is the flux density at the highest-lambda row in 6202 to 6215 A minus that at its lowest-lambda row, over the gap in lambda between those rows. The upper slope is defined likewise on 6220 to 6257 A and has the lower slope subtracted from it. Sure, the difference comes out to 0.058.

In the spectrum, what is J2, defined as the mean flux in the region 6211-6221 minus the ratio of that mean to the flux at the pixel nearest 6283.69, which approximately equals 9.9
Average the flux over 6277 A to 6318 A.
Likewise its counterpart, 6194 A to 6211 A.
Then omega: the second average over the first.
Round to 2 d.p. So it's 1.03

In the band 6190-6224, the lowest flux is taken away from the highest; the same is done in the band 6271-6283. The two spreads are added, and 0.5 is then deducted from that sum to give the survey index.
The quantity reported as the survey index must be 0.43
